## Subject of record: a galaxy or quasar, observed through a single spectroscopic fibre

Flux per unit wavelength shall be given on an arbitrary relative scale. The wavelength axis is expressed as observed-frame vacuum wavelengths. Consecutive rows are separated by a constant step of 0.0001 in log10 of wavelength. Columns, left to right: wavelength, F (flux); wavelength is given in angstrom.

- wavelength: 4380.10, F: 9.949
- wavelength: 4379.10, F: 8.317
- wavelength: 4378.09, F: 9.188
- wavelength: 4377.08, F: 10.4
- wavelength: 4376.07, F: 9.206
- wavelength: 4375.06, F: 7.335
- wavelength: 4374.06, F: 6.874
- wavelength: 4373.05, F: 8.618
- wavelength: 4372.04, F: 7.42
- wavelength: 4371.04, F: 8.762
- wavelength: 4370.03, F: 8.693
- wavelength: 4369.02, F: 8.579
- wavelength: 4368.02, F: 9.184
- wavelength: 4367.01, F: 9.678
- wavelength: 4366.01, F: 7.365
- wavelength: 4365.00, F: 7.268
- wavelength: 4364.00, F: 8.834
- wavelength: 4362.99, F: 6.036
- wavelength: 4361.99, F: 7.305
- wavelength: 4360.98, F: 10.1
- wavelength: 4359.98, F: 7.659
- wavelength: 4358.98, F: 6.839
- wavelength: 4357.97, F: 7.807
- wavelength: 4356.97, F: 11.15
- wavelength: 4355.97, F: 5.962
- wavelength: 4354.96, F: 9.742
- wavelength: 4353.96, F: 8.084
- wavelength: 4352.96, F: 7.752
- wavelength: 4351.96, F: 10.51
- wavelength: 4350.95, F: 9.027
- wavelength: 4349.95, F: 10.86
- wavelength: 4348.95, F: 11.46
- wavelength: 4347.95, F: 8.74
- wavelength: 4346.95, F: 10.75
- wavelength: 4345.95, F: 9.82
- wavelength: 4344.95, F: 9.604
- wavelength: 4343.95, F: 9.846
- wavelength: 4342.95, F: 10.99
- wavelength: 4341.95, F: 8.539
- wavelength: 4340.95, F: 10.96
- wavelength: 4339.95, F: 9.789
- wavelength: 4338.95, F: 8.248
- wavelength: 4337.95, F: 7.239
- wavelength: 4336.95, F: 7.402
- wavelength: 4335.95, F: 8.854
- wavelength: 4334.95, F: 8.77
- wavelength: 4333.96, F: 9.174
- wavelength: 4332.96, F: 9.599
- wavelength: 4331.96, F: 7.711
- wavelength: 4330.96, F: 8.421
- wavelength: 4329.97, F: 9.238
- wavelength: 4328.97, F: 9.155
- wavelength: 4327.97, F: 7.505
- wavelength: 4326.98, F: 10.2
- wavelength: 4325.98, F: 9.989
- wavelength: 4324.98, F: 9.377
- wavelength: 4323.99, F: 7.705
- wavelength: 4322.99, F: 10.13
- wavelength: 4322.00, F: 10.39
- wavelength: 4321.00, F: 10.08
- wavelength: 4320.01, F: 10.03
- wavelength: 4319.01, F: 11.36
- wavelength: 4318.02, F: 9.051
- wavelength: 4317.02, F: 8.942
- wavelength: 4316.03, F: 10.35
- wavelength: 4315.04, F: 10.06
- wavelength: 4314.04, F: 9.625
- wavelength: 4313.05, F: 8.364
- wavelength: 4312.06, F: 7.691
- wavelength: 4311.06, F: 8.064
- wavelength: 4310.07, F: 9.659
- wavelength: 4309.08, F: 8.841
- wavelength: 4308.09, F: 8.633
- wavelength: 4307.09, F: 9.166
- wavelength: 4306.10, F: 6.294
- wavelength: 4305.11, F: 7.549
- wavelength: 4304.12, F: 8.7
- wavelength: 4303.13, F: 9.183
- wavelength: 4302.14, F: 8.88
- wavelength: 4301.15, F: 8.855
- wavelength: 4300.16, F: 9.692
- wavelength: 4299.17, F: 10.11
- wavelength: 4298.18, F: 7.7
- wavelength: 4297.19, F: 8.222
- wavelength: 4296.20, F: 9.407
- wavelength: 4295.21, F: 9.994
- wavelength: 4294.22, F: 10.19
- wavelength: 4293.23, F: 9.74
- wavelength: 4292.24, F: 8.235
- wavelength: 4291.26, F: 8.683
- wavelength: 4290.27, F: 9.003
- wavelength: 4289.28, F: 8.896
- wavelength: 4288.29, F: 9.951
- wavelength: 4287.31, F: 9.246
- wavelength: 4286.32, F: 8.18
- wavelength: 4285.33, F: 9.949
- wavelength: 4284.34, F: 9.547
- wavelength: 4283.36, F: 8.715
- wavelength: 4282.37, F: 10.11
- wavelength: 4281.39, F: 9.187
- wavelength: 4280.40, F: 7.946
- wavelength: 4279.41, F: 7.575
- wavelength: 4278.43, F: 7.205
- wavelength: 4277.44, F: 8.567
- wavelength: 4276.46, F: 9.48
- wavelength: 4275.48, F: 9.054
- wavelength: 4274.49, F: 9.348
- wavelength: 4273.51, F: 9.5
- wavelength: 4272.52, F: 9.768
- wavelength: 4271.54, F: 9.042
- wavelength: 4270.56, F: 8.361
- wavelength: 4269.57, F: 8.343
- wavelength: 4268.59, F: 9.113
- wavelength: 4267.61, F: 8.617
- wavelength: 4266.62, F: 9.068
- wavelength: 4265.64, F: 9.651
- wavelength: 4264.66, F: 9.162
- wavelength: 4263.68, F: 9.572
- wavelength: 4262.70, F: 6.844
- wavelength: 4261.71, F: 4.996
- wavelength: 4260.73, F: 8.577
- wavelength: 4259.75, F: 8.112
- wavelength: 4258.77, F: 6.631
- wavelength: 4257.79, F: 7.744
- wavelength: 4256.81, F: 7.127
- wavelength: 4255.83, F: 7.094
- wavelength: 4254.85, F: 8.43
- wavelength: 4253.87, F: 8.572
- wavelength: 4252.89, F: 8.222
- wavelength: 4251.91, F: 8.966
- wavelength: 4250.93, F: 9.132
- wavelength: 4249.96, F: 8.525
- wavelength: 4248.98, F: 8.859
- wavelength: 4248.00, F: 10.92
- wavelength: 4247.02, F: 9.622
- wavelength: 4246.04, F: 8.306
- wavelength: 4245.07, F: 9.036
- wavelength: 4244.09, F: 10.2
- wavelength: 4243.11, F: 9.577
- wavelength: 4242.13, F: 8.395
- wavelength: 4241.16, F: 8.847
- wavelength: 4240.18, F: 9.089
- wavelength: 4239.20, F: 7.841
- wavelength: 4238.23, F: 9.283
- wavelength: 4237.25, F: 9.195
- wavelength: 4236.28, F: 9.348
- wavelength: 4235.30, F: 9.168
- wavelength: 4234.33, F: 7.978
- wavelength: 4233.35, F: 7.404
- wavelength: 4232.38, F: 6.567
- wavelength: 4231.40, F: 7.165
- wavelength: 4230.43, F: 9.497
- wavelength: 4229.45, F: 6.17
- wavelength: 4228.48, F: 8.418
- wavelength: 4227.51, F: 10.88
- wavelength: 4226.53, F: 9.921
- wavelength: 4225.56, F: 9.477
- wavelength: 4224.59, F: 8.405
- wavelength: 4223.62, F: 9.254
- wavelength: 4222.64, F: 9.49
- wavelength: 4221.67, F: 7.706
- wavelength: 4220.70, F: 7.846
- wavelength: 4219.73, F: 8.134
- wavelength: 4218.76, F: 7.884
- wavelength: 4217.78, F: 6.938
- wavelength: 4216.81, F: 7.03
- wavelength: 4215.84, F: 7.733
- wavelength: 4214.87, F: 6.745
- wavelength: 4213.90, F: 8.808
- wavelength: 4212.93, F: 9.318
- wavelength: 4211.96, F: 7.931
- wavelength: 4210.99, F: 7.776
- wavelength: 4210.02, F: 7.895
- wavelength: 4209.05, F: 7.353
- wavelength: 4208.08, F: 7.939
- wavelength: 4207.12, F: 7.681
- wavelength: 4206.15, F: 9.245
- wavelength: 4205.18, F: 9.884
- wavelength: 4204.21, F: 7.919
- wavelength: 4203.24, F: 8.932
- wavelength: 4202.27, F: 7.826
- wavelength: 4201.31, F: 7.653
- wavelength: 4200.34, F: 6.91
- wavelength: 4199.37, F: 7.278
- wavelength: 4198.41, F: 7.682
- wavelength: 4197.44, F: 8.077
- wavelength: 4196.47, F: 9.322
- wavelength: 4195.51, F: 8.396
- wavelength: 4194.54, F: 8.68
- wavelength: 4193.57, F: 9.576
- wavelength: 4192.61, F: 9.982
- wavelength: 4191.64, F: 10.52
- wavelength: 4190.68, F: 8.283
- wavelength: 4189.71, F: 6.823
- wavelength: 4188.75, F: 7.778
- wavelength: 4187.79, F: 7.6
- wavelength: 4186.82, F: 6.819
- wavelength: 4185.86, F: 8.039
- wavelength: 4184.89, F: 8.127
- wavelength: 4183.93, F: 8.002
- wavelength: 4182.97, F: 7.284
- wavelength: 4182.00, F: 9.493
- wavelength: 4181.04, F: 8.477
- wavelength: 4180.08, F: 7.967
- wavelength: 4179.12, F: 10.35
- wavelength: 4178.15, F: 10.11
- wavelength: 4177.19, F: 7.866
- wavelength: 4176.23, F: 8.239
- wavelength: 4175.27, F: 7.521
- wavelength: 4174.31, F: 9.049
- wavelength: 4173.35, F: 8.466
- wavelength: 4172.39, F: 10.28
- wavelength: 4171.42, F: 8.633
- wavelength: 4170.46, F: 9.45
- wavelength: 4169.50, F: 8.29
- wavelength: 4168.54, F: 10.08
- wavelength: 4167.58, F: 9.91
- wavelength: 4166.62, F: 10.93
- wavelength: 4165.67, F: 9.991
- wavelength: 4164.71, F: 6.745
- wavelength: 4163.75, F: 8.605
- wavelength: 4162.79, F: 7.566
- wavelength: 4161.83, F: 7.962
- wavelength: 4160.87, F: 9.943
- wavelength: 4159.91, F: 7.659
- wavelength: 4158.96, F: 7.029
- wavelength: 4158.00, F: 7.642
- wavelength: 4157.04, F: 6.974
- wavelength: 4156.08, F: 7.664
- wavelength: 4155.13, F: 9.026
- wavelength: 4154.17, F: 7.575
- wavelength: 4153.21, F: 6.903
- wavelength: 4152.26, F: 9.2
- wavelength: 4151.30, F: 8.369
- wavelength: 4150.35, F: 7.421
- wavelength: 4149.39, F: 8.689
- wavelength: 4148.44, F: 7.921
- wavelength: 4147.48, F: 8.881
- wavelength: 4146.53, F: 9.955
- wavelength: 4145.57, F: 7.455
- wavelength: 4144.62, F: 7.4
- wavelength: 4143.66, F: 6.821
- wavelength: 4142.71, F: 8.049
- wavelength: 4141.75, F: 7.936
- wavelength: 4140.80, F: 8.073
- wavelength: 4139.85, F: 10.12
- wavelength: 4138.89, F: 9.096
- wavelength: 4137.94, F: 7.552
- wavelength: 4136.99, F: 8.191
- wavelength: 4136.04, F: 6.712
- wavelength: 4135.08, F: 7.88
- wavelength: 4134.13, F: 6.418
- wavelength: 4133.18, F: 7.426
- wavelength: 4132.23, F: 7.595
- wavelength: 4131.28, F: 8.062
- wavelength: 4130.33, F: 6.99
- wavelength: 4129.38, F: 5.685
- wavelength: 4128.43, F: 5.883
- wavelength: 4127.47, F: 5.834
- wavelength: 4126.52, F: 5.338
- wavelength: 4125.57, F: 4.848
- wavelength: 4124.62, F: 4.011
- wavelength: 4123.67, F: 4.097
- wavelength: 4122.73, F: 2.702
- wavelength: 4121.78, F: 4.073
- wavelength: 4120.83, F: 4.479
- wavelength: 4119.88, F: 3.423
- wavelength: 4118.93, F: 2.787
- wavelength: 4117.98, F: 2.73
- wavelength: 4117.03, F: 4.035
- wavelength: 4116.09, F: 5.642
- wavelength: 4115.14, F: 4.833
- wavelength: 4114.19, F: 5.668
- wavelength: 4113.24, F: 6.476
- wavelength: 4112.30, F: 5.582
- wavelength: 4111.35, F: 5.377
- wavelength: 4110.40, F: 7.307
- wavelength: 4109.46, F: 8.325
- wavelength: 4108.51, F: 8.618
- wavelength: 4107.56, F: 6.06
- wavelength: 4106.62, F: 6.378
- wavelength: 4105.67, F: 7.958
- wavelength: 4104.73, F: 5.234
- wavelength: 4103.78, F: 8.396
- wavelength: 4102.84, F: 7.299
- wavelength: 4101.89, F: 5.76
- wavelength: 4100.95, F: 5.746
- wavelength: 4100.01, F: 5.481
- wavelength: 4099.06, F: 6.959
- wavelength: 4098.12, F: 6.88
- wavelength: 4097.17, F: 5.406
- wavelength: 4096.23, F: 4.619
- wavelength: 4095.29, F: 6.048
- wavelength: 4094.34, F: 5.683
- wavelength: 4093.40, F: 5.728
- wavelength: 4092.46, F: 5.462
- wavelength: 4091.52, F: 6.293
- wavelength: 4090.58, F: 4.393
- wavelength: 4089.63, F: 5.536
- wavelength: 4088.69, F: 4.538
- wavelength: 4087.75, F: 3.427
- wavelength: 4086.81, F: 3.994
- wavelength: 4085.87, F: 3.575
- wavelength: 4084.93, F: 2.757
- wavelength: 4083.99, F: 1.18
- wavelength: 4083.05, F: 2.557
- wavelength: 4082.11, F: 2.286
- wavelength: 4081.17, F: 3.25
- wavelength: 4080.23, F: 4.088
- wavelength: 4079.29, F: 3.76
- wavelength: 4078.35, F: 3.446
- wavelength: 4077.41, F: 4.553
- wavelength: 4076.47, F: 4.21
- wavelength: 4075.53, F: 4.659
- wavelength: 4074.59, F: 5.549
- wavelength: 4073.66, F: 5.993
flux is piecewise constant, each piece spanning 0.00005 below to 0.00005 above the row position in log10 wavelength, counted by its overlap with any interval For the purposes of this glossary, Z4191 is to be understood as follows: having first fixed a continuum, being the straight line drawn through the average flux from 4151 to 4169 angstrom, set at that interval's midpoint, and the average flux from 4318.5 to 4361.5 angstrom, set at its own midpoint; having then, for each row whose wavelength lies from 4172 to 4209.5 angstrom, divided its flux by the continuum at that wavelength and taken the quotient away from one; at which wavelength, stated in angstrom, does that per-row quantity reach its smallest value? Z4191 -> 4191.64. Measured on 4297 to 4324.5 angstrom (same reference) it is 4319.01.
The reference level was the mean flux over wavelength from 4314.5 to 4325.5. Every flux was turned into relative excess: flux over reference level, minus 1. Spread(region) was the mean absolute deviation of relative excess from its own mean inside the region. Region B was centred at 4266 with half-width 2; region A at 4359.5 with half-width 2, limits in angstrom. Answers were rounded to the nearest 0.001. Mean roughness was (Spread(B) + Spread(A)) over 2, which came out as 0.066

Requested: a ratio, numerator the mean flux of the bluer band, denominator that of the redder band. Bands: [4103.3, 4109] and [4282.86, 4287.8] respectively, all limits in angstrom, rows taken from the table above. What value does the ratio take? 0.78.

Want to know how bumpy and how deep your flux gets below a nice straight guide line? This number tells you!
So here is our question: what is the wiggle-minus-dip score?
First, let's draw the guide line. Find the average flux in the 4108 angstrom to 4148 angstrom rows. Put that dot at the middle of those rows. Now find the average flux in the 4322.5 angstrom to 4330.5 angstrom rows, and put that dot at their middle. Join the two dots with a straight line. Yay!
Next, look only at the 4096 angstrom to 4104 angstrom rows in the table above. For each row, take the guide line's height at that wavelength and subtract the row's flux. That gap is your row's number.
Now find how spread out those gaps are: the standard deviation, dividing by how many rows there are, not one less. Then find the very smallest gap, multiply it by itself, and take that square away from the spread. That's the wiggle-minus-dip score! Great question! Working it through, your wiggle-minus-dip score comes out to -4.4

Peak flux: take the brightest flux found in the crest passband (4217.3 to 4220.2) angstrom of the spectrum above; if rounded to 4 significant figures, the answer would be 8.134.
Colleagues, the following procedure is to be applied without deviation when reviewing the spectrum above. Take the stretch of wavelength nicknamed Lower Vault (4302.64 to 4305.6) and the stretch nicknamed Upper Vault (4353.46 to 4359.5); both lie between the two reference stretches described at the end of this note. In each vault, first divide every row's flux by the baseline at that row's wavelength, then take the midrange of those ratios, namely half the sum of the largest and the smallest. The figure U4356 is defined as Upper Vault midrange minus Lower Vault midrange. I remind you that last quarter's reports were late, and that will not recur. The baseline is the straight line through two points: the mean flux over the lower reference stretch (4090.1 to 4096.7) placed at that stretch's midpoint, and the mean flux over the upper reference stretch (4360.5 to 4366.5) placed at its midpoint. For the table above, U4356 -0.04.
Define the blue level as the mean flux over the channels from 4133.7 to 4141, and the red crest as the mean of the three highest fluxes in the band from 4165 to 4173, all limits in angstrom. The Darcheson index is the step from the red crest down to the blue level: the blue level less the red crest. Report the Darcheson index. -2.4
